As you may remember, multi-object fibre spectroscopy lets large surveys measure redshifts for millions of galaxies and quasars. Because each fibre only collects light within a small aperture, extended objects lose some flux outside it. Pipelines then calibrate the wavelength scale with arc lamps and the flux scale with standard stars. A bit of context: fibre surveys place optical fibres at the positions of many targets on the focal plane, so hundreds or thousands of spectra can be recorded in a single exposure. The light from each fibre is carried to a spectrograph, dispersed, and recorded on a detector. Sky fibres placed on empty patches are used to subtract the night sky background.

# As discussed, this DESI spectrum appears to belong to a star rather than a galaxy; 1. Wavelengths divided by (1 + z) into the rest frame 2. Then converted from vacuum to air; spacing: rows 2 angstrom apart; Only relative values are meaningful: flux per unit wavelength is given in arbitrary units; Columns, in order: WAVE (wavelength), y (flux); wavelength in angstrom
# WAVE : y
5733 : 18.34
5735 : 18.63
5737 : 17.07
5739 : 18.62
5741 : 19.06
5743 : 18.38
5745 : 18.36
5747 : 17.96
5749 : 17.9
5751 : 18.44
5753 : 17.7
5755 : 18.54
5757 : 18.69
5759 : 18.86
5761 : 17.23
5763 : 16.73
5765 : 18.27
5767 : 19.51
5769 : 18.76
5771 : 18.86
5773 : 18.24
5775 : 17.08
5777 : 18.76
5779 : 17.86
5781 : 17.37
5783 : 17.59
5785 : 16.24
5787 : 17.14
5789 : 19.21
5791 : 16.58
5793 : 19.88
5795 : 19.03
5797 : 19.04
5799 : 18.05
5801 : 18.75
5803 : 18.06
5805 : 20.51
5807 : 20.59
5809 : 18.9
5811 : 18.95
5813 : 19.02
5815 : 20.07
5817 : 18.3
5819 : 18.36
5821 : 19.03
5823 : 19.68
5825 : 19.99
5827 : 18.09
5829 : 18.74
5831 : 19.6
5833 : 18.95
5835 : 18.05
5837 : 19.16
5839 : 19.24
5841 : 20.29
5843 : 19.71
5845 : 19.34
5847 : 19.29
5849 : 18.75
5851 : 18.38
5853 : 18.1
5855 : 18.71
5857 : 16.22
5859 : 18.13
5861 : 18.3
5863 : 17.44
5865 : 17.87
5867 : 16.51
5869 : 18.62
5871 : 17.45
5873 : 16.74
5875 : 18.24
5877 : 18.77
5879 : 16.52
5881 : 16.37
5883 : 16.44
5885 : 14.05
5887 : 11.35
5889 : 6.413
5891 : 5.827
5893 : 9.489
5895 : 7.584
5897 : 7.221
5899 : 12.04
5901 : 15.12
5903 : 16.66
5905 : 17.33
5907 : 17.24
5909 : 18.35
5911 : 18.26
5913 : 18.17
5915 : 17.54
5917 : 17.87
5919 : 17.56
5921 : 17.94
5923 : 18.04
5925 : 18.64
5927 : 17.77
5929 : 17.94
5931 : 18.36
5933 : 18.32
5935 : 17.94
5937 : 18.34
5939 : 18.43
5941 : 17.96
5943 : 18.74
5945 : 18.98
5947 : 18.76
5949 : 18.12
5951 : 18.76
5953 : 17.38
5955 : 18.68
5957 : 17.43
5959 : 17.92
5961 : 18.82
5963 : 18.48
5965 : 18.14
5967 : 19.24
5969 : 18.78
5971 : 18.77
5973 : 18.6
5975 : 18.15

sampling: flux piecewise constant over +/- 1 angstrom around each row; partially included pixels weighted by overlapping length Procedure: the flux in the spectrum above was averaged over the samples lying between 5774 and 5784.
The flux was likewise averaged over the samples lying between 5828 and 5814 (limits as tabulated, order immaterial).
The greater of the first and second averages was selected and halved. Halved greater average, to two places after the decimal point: 9.54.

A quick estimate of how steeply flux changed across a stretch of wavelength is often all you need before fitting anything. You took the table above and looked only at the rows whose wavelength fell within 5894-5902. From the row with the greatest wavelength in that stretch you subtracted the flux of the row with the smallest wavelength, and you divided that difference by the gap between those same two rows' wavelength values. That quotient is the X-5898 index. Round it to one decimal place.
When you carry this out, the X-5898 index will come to 1.3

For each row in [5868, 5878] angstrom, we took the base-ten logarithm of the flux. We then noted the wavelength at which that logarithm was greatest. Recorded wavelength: 5877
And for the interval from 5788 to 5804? 5793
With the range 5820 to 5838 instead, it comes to 5825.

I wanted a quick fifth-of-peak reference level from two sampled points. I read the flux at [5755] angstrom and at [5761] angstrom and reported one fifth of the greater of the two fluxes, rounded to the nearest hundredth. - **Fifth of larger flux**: 3.71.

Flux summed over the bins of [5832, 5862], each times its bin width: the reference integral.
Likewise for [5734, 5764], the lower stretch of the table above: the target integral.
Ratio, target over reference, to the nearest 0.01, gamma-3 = 0.97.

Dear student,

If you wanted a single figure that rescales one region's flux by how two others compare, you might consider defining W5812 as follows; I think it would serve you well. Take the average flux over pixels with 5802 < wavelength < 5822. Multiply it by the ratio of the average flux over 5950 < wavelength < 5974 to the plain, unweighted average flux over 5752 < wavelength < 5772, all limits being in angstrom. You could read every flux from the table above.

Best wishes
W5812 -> 19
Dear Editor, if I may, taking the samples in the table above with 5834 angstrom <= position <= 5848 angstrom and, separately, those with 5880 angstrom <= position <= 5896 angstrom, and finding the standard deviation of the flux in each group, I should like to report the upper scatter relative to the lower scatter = 6.4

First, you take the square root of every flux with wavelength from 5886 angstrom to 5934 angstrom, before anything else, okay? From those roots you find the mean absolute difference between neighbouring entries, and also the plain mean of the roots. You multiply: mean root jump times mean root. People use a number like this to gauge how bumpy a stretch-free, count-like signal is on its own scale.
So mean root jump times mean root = 0.68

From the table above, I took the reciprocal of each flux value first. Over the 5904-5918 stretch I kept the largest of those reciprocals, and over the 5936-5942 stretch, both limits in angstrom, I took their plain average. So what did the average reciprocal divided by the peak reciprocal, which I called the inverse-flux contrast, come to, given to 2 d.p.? 0.95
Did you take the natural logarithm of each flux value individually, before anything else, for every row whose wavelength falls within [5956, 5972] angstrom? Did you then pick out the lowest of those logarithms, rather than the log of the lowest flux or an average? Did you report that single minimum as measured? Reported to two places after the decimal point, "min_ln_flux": 2.86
